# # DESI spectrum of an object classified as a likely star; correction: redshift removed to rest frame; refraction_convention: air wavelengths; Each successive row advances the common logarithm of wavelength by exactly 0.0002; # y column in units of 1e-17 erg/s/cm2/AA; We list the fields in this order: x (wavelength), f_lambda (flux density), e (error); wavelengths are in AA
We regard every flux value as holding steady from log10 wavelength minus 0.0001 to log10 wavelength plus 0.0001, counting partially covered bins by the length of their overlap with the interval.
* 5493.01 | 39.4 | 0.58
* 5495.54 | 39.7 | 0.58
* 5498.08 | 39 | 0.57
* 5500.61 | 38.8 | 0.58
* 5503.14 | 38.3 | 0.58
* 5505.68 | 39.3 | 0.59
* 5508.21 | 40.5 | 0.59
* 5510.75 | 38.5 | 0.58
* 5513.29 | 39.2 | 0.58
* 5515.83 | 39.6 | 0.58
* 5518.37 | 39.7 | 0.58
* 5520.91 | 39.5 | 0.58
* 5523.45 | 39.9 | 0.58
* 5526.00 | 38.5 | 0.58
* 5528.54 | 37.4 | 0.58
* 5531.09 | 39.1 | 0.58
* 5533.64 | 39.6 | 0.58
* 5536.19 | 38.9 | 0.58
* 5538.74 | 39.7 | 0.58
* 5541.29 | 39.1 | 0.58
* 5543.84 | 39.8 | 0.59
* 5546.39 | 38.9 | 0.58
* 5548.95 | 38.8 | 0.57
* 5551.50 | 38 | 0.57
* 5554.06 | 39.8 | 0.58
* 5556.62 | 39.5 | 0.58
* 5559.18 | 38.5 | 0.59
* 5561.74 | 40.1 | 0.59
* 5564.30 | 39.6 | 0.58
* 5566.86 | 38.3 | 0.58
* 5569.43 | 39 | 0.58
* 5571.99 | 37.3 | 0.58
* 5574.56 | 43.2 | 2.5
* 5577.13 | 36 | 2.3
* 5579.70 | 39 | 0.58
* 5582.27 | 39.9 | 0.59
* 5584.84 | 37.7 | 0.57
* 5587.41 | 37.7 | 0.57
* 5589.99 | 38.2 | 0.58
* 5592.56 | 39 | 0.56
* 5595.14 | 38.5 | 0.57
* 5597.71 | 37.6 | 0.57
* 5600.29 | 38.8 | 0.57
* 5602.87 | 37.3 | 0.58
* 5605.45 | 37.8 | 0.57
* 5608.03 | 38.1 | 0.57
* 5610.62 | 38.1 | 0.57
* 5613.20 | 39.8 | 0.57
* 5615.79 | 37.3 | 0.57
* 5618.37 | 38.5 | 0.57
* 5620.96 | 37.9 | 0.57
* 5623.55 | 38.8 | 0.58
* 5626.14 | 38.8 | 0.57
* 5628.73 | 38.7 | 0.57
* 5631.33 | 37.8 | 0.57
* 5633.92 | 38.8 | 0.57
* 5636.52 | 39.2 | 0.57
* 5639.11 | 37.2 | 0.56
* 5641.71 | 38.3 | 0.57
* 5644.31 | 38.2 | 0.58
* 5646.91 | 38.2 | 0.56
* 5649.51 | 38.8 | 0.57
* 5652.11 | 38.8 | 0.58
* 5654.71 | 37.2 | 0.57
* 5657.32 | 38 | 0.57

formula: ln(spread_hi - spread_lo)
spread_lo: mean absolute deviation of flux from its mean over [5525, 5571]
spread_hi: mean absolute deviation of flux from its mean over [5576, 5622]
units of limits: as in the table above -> -2.0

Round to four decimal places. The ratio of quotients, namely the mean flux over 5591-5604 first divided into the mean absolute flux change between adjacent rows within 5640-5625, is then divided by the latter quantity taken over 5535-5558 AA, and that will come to 0.0307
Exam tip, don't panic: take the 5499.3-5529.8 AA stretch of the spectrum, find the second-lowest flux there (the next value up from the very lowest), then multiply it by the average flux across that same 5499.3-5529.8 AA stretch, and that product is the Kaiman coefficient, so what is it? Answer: 1498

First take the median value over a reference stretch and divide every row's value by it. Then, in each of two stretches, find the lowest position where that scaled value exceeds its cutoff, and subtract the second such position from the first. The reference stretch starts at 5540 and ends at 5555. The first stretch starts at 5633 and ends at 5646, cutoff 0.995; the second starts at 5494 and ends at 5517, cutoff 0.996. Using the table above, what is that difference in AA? 141.0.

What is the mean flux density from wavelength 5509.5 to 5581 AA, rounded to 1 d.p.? 39.1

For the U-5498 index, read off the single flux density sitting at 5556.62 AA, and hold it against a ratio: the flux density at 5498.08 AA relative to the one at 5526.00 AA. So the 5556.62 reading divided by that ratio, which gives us 39.0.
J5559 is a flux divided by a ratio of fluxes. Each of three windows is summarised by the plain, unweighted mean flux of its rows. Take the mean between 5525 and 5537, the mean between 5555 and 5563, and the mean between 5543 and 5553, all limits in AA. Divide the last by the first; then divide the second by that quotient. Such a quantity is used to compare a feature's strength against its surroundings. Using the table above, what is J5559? 39.2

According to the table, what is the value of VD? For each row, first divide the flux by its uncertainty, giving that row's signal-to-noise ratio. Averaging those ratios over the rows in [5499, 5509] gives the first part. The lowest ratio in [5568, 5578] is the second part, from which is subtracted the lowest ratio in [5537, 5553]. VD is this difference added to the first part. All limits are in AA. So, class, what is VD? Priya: 16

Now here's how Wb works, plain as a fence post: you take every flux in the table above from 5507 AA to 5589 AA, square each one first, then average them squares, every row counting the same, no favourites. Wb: 1528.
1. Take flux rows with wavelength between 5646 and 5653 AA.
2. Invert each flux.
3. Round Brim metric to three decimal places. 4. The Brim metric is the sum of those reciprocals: 0.078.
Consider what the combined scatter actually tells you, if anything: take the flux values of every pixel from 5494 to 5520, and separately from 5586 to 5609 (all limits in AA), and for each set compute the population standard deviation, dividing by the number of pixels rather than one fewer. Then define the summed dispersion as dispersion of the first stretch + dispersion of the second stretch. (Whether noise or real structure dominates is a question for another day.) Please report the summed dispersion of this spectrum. 1.2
